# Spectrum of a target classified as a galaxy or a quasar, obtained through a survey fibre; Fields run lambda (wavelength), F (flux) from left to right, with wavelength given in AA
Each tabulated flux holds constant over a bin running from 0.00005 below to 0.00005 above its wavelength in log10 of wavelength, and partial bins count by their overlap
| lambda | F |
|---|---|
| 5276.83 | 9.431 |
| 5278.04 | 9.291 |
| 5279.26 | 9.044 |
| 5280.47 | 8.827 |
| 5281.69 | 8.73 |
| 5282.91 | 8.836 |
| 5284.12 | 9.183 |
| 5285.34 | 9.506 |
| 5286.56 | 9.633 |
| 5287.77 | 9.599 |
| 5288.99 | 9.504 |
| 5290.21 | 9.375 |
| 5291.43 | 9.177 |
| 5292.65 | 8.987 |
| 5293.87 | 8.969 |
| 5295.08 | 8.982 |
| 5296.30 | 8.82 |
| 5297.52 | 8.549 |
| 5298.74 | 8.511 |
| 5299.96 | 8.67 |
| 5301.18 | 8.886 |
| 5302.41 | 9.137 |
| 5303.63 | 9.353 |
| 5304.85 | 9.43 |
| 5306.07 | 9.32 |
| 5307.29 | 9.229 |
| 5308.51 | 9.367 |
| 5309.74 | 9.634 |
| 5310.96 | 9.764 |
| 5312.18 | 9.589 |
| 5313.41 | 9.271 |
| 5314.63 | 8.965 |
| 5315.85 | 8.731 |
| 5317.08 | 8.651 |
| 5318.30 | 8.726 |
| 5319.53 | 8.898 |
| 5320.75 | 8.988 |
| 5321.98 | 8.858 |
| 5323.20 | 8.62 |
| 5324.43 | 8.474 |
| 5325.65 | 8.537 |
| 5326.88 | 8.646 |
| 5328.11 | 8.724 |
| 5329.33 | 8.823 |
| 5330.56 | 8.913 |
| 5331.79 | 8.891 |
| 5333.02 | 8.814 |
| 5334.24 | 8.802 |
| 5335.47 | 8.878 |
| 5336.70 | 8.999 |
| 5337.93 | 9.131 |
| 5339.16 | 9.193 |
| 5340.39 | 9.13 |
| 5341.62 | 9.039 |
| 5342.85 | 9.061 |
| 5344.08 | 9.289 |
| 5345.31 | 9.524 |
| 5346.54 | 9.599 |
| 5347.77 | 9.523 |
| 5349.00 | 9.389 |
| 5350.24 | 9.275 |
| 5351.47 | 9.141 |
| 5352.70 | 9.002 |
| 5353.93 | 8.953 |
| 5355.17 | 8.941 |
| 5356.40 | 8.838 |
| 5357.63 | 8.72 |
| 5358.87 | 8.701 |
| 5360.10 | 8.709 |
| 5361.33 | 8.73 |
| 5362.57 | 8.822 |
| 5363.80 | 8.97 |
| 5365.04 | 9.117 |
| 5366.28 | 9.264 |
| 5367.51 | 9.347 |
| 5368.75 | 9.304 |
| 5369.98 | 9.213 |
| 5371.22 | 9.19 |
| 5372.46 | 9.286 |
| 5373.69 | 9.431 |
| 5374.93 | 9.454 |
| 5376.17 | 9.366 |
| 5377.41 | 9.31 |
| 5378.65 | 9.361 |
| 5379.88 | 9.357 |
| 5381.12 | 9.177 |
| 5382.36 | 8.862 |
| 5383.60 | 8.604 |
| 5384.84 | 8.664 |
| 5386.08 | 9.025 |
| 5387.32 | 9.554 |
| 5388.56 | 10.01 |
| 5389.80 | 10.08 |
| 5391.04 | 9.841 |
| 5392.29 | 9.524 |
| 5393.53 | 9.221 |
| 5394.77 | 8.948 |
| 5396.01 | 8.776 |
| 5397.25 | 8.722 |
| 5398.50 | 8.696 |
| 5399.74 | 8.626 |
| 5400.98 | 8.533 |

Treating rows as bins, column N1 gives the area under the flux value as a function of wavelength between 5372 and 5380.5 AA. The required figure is 80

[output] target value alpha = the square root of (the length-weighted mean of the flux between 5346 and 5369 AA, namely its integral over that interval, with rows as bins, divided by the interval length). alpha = 3.01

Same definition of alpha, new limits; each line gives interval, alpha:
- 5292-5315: 3.02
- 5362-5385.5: 3.03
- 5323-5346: 2.99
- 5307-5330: 2.99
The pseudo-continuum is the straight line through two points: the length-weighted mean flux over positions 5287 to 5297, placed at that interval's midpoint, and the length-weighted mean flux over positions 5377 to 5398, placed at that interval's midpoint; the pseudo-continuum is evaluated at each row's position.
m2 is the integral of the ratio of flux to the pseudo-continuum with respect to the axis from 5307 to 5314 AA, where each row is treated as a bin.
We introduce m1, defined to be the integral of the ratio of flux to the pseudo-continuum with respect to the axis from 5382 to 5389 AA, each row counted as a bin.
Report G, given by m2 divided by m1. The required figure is 1.05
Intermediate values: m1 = 6.90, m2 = 7.22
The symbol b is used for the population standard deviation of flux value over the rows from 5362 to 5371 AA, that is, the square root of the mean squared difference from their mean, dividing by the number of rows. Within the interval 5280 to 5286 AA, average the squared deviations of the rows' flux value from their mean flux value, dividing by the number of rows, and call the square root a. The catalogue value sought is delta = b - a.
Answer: -0.11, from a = 0.29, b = 0.18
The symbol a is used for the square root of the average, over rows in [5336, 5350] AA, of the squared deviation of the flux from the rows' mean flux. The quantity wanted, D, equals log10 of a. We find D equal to -0.7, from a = 0.21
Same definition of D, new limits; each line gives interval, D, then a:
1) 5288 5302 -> -0.5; 0.30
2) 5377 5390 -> -0.3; 0.46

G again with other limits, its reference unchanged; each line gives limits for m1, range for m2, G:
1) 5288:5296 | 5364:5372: 1.00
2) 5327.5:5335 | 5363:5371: 1.11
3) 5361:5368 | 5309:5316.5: 1.11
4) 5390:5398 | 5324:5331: 0.83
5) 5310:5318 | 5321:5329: 0.94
